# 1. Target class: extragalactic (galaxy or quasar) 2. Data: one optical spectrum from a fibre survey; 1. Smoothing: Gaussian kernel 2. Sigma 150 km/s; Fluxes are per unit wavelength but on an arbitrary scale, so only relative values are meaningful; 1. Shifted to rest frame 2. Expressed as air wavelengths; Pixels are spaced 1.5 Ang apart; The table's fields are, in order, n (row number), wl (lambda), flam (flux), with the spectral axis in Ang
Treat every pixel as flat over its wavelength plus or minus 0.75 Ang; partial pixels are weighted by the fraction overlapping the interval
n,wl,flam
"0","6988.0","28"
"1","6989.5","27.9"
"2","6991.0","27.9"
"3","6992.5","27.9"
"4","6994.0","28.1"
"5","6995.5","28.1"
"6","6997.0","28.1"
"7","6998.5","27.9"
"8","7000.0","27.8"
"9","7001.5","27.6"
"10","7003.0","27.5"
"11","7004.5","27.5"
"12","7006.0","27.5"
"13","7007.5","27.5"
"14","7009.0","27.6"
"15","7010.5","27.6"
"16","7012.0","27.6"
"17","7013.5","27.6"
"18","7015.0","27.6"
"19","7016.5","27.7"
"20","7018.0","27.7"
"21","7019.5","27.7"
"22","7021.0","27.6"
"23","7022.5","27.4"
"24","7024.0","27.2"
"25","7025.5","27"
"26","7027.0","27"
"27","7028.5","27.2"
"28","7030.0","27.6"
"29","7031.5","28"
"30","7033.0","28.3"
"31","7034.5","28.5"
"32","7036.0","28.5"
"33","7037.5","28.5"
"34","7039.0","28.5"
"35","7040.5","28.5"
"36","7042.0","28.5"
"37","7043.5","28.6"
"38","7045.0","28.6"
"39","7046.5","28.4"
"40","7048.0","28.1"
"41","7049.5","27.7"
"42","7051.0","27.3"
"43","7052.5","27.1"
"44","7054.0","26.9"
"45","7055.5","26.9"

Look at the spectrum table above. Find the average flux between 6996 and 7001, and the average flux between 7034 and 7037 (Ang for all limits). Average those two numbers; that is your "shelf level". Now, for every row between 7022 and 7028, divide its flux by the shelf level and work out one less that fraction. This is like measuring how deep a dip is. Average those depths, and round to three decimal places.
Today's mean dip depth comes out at 0.038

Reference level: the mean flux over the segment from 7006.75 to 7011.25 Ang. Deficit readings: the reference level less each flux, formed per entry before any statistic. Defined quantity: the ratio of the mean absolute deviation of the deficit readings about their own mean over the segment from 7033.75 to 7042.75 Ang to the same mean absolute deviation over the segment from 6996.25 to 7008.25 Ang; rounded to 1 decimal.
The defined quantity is 0.0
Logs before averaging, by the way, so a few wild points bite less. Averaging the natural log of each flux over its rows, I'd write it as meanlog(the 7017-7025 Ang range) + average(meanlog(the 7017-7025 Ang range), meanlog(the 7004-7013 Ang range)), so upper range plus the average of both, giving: 6.63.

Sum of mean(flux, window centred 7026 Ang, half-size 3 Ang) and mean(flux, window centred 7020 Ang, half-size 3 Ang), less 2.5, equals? 52.2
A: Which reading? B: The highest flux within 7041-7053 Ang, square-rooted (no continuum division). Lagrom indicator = 5.35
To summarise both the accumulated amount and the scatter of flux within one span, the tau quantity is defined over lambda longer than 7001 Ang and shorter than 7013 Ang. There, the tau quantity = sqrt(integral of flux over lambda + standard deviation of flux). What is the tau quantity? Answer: 18.2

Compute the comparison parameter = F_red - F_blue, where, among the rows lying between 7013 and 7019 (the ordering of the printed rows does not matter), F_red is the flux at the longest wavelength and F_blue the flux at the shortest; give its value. 0.1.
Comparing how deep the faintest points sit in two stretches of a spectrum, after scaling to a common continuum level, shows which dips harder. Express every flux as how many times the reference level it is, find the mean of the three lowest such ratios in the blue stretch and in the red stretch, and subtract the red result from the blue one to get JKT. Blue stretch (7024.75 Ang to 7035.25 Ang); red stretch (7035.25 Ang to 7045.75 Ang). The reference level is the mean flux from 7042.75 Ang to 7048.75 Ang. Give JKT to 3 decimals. -0.050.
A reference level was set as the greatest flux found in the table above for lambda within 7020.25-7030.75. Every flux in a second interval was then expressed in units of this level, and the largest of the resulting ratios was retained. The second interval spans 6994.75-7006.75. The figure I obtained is 1.02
